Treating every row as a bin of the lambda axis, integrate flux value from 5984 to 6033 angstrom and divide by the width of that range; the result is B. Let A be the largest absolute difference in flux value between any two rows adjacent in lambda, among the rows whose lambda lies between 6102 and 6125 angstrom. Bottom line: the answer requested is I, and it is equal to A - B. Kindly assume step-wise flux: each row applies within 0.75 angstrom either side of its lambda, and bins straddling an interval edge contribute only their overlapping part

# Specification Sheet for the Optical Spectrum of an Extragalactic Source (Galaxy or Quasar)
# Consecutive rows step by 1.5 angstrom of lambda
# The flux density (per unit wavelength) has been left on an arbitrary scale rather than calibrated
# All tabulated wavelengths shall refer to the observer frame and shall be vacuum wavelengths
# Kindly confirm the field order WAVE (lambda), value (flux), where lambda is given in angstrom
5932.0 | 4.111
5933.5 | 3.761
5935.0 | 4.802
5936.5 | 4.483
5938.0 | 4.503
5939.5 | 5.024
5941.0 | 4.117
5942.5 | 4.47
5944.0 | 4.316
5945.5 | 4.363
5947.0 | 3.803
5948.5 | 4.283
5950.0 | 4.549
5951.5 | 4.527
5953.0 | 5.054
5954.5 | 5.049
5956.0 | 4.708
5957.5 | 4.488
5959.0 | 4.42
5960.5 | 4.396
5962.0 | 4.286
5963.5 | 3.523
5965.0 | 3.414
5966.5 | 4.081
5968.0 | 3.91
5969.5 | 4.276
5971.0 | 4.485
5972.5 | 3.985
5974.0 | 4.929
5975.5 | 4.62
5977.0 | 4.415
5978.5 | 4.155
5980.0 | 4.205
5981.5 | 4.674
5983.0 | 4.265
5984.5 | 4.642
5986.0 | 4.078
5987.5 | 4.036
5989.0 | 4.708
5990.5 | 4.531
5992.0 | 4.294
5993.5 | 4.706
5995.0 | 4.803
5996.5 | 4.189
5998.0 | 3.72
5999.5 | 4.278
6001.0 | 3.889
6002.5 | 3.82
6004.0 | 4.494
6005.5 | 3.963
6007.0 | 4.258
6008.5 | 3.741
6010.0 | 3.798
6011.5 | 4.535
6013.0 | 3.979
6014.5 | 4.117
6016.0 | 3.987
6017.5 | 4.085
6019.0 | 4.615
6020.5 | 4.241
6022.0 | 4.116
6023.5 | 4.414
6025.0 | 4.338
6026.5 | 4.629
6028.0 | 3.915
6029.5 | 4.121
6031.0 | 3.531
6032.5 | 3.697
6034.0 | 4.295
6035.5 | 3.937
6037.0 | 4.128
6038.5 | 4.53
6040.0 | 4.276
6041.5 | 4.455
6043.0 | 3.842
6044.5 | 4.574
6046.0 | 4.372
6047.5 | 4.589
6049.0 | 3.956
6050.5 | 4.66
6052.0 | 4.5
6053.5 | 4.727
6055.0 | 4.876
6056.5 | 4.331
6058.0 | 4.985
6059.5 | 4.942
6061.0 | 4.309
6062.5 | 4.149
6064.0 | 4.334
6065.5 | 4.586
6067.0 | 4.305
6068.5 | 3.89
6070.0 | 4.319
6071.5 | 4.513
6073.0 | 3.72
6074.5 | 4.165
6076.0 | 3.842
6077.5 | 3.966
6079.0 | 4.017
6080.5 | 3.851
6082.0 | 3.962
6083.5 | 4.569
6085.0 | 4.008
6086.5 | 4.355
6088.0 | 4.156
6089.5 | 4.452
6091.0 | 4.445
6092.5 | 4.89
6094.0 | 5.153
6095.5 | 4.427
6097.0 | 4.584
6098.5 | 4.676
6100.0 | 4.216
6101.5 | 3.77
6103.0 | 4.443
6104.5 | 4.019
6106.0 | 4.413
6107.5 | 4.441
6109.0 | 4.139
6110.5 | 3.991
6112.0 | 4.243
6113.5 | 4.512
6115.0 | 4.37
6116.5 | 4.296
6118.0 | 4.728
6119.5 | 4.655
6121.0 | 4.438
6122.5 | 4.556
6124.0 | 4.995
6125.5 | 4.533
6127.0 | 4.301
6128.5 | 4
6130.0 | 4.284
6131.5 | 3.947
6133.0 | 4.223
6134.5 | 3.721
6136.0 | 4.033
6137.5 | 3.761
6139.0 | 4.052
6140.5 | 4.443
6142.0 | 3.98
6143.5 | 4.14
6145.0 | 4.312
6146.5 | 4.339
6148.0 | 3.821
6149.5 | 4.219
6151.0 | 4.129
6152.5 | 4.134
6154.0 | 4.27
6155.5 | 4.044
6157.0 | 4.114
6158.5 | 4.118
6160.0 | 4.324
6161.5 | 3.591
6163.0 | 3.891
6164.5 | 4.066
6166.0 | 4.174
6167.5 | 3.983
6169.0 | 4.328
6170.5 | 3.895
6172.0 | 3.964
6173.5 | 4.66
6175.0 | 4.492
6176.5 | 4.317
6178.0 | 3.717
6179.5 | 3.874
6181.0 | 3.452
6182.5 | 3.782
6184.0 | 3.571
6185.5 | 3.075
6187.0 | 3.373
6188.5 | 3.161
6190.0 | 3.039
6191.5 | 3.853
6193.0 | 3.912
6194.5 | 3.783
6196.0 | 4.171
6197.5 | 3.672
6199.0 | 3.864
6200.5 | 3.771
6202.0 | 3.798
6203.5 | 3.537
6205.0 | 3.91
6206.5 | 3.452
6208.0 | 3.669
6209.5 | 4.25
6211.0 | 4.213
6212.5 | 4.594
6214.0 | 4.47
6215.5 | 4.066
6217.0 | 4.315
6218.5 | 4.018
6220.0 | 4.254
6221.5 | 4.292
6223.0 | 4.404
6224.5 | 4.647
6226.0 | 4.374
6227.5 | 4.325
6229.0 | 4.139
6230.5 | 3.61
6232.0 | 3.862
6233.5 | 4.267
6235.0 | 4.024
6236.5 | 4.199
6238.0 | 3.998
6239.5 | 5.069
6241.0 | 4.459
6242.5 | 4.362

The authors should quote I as -3.8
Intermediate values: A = 0.44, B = 4.19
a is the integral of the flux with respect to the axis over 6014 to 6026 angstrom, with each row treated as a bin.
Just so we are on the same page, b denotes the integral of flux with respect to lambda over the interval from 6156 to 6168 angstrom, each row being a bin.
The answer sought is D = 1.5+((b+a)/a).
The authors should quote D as 3.45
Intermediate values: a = 51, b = 48.4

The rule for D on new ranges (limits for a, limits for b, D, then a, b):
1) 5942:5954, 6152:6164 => 3.42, 53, 48.7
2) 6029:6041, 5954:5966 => 3.55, 49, 51.2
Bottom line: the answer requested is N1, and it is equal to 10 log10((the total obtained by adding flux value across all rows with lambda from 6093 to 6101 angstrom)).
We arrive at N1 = 13.6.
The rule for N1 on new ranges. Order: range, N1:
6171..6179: 13.3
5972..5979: 13.4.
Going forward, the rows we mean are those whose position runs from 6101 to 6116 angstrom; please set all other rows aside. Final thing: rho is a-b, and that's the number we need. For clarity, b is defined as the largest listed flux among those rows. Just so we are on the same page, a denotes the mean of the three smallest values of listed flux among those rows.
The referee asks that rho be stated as -0.59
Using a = 3.9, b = 4.512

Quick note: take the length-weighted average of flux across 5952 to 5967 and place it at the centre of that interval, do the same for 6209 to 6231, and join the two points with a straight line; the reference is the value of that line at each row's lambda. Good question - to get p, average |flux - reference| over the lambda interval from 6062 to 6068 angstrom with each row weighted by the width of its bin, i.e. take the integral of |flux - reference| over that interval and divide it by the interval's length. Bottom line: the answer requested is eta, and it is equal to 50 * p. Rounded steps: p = 0.13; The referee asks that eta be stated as 6.4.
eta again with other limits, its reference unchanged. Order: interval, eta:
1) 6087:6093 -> 11.5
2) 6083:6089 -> 9.2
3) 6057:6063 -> 18.0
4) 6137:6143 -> 14.7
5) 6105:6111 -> 9.0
